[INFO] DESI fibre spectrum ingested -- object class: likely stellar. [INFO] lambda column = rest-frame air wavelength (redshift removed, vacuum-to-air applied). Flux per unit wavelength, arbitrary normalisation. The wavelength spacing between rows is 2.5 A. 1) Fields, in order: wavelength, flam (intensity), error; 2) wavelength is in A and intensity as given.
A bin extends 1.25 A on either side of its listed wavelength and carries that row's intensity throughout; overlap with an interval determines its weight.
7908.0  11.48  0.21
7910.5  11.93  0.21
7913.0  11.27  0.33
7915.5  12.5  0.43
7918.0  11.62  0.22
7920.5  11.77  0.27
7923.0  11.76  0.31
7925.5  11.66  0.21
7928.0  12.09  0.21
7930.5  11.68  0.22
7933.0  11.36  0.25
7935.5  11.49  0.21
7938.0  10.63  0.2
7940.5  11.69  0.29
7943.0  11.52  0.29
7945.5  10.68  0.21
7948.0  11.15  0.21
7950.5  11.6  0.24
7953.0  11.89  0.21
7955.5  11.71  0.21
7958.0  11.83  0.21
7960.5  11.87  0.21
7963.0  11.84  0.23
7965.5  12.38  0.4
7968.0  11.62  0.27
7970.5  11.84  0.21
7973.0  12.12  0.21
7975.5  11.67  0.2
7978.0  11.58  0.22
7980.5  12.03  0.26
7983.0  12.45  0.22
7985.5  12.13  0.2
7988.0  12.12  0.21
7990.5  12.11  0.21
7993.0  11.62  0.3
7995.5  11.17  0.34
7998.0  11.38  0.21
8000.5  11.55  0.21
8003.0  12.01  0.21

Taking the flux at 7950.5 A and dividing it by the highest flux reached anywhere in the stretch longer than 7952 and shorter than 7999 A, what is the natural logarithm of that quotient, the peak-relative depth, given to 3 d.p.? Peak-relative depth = -0.071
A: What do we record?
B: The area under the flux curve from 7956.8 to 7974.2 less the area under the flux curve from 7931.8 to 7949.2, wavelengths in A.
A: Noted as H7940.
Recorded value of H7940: 12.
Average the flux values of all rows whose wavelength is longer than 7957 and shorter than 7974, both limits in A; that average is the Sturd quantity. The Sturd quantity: 11.9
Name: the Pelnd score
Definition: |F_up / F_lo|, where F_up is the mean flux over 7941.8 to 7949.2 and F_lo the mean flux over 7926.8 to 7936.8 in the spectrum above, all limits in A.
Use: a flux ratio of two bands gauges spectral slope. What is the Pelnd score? 0.95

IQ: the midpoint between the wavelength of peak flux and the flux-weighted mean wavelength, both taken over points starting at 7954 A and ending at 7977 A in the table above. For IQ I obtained 7965.5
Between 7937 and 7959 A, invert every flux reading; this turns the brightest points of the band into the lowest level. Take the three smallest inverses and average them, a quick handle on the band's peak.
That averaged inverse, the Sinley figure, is 0.0847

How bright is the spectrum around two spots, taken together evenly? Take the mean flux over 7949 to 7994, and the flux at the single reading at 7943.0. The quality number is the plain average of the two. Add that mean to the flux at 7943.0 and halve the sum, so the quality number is 11.7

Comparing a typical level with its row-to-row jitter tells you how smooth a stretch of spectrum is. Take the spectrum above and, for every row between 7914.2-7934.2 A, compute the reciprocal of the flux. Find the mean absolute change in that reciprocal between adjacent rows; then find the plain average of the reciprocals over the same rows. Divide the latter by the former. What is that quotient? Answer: 36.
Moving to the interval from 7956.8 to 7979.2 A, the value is 40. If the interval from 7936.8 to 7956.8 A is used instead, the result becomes 22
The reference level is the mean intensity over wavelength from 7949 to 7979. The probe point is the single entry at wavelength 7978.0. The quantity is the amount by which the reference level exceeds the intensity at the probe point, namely 0.25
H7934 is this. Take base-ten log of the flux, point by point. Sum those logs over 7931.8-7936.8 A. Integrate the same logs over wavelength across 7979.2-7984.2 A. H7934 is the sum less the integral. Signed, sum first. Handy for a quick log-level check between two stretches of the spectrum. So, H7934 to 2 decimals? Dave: -3.32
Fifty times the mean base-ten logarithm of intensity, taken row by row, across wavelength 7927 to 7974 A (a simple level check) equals 53.3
